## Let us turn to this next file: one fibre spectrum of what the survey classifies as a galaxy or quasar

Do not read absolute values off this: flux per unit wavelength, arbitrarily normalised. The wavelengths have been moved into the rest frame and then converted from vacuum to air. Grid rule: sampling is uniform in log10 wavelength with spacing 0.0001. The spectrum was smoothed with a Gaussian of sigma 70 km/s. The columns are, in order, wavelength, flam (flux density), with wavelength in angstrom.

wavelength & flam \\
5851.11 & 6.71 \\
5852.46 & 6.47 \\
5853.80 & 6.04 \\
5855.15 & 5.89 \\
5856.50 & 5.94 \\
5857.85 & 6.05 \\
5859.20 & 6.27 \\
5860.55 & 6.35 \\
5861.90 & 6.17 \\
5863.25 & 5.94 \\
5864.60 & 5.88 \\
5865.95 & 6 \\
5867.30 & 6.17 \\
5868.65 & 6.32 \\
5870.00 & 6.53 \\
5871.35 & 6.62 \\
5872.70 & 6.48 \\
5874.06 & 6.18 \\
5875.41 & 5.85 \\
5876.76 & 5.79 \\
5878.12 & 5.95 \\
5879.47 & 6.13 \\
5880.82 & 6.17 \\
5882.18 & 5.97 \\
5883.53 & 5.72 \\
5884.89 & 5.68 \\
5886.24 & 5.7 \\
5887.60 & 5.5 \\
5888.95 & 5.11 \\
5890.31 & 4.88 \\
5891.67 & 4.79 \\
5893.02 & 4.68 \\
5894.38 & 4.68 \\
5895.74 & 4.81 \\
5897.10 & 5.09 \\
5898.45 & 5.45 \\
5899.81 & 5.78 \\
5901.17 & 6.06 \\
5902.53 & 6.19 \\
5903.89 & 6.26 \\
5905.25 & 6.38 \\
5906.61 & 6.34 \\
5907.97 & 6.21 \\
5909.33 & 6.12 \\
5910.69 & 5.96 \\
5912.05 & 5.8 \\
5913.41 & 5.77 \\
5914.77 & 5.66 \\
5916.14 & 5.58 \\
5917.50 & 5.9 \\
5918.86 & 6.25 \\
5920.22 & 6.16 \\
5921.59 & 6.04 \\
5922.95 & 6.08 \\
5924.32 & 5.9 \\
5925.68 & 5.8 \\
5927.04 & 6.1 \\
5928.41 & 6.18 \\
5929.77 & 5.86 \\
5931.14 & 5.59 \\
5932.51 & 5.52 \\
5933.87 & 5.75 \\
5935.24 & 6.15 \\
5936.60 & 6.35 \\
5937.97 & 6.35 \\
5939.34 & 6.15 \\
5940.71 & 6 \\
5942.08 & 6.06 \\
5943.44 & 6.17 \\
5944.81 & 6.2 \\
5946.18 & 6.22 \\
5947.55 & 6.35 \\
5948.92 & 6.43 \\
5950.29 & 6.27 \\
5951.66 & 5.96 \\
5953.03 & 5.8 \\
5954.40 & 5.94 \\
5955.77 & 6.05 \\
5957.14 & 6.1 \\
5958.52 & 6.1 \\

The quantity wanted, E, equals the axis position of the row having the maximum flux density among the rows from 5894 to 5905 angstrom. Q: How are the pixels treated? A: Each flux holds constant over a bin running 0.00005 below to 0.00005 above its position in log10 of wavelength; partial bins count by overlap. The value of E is 5903.89 angstrom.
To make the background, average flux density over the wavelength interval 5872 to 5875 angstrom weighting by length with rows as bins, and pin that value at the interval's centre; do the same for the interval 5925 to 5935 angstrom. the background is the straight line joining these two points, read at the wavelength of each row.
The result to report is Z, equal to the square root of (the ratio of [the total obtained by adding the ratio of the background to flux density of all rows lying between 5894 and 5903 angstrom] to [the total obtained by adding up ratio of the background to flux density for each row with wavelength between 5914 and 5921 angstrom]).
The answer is 1.3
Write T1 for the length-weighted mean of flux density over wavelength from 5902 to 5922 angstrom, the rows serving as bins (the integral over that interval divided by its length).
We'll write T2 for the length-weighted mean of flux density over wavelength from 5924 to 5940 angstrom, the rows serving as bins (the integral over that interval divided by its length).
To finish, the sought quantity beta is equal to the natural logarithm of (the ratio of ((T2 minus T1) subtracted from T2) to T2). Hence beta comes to 0.01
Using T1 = 6.04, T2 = 5.98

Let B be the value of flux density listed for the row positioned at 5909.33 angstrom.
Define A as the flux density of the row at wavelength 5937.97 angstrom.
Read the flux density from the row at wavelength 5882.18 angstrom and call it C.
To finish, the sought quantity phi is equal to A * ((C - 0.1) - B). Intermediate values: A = 6.35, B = 6.12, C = 5.97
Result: -2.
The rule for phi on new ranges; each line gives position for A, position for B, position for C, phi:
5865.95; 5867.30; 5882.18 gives -2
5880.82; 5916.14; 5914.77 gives 0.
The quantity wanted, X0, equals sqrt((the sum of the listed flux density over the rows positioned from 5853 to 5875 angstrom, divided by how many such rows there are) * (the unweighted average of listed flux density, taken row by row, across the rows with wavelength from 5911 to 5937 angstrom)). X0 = 6.05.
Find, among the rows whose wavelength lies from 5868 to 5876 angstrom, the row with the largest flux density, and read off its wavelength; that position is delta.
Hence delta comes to 5871.35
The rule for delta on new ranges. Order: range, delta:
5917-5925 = 5918.86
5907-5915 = 5907.97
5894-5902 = 5901.17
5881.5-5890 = 5882.18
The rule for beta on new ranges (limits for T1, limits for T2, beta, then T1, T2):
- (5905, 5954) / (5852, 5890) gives 0.00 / 6.04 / 6.02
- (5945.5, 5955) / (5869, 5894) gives 0.06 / 6.14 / 5.76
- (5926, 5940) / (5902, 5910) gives -0.04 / 5.99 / 6.25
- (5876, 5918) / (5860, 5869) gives -0.07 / 5.68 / 6.11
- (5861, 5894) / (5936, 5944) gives -0.06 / 5.83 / 6.18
